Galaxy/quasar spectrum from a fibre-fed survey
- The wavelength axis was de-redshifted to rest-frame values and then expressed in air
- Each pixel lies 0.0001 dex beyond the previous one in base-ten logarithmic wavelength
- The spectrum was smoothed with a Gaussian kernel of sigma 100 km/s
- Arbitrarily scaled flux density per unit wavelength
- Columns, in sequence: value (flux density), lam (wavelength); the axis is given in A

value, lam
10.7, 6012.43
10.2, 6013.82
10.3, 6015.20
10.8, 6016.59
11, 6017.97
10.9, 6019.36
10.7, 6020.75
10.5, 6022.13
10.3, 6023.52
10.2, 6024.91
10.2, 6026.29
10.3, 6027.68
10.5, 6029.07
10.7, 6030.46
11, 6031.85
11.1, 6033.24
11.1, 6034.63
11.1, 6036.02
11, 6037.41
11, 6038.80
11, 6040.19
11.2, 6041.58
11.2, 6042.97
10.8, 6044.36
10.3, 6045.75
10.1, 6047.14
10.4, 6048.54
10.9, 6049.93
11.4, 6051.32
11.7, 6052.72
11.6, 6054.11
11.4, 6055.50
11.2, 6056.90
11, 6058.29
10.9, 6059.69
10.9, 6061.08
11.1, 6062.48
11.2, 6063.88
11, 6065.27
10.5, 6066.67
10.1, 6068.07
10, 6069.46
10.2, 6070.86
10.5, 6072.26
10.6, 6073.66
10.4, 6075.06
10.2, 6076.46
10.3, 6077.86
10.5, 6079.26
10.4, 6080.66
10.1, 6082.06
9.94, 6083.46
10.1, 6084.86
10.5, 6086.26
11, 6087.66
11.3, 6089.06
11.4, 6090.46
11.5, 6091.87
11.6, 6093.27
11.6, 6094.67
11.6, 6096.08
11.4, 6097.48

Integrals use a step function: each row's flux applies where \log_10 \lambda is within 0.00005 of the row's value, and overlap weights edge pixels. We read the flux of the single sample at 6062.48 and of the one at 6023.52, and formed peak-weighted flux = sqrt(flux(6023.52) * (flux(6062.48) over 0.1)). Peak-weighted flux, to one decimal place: 33.8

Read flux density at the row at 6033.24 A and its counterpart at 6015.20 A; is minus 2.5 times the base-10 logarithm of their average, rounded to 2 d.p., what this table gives -2.57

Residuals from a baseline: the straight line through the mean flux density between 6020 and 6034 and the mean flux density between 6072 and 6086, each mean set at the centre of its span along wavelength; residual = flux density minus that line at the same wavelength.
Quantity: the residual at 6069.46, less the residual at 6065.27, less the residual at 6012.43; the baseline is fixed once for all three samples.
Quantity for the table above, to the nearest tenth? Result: -1.1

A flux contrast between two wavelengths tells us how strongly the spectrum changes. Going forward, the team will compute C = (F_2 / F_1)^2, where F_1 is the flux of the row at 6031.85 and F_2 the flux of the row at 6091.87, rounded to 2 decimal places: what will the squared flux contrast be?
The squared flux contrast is 1.09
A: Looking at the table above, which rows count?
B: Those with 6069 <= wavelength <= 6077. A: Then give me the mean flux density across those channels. 10.32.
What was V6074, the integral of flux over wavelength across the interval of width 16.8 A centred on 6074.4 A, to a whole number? 173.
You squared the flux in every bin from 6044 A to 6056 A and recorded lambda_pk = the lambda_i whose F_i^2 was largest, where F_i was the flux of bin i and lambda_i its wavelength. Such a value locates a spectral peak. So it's 6052.72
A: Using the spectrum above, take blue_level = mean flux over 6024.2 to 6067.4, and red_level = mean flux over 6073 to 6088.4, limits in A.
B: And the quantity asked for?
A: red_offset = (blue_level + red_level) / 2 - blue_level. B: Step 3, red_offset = -0.27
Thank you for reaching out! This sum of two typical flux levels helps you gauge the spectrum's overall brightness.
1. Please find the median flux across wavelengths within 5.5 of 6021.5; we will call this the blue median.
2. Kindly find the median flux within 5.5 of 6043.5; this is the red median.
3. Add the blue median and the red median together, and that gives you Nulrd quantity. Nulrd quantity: 21.5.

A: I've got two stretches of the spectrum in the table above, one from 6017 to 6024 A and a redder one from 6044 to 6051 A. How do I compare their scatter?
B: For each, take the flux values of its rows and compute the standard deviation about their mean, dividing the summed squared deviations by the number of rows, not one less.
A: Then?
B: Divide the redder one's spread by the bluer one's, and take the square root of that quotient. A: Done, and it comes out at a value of 1.09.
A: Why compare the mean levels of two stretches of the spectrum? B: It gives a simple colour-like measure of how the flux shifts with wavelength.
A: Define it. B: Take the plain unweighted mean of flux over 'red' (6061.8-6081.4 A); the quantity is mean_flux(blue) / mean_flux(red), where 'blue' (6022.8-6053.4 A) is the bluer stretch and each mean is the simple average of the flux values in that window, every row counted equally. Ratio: 1.028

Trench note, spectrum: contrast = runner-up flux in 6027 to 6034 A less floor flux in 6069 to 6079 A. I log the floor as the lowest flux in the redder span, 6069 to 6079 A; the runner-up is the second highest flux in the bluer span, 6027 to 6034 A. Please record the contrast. 1.0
